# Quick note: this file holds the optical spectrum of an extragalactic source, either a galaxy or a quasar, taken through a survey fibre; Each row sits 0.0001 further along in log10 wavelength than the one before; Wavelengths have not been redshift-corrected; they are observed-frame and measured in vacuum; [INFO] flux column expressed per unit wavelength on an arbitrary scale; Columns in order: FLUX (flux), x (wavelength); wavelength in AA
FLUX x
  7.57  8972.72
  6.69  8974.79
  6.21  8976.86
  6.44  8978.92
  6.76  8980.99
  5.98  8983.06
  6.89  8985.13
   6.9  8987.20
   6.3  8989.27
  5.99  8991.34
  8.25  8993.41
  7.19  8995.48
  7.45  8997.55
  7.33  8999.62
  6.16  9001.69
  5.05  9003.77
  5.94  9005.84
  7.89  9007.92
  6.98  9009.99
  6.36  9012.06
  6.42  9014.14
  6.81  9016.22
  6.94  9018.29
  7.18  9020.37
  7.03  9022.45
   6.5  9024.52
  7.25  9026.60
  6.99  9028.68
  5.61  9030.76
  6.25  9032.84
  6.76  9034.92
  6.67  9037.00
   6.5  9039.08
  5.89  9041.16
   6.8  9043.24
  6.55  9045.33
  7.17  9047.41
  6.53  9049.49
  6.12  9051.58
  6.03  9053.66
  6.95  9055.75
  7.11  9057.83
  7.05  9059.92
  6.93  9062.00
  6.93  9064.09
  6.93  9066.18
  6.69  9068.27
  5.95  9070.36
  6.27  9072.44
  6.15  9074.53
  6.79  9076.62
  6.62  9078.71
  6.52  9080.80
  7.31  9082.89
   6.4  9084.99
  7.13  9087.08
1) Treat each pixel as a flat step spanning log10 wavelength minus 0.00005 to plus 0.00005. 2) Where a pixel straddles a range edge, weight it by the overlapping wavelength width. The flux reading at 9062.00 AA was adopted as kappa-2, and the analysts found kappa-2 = 6.93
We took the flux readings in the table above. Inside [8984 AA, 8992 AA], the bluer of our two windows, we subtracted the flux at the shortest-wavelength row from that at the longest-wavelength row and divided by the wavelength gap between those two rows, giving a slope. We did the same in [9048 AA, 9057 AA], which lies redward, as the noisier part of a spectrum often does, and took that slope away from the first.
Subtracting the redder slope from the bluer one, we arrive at -0.21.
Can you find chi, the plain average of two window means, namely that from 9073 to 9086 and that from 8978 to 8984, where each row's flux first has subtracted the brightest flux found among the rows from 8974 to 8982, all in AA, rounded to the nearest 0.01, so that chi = -0.25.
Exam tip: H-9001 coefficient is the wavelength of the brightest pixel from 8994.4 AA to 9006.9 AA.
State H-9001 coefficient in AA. 8997.55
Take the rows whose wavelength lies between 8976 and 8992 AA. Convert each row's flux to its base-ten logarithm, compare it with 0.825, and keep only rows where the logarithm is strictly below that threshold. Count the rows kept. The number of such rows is 5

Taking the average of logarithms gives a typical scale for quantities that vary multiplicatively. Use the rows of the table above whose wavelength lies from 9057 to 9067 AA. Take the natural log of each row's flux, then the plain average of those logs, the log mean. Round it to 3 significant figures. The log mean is 1.94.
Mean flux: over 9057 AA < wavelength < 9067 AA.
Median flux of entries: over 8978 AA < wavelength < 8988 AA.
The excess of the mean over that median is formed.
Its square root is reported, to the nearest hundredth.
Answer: 0.48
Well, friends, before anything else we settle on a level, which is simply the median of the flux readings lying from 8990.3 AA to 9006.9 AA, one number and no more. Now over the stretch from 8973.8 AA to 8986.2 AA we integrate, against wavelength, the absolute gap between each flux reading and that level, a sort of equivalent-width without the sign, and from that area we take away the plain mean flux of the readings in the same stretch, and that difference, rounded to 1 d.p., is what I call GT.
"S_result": -3.0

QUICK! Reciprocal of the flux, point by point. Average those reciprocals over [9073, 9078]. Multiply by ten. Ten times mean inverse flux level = 1.55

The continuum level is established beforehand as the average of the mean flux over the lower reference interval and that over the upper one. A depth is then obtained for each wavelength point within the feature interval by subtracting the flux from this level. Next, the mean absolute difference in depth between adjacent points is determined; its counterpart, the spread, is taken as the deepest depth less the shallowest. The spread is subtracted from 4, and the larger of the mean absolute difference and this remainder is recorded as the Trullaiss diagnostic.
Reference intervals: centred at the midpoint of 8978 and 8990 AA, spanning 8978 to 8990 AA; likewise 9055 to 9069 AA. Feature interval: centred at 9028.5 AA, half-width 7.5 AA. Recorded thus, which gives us 2.36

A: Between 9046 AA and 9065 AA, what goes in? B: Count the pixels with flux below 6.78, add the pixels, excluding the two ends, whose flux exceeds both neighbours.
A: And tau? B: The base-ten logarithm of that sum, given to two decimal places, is 0.60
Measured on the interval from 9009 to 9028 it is 0.60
